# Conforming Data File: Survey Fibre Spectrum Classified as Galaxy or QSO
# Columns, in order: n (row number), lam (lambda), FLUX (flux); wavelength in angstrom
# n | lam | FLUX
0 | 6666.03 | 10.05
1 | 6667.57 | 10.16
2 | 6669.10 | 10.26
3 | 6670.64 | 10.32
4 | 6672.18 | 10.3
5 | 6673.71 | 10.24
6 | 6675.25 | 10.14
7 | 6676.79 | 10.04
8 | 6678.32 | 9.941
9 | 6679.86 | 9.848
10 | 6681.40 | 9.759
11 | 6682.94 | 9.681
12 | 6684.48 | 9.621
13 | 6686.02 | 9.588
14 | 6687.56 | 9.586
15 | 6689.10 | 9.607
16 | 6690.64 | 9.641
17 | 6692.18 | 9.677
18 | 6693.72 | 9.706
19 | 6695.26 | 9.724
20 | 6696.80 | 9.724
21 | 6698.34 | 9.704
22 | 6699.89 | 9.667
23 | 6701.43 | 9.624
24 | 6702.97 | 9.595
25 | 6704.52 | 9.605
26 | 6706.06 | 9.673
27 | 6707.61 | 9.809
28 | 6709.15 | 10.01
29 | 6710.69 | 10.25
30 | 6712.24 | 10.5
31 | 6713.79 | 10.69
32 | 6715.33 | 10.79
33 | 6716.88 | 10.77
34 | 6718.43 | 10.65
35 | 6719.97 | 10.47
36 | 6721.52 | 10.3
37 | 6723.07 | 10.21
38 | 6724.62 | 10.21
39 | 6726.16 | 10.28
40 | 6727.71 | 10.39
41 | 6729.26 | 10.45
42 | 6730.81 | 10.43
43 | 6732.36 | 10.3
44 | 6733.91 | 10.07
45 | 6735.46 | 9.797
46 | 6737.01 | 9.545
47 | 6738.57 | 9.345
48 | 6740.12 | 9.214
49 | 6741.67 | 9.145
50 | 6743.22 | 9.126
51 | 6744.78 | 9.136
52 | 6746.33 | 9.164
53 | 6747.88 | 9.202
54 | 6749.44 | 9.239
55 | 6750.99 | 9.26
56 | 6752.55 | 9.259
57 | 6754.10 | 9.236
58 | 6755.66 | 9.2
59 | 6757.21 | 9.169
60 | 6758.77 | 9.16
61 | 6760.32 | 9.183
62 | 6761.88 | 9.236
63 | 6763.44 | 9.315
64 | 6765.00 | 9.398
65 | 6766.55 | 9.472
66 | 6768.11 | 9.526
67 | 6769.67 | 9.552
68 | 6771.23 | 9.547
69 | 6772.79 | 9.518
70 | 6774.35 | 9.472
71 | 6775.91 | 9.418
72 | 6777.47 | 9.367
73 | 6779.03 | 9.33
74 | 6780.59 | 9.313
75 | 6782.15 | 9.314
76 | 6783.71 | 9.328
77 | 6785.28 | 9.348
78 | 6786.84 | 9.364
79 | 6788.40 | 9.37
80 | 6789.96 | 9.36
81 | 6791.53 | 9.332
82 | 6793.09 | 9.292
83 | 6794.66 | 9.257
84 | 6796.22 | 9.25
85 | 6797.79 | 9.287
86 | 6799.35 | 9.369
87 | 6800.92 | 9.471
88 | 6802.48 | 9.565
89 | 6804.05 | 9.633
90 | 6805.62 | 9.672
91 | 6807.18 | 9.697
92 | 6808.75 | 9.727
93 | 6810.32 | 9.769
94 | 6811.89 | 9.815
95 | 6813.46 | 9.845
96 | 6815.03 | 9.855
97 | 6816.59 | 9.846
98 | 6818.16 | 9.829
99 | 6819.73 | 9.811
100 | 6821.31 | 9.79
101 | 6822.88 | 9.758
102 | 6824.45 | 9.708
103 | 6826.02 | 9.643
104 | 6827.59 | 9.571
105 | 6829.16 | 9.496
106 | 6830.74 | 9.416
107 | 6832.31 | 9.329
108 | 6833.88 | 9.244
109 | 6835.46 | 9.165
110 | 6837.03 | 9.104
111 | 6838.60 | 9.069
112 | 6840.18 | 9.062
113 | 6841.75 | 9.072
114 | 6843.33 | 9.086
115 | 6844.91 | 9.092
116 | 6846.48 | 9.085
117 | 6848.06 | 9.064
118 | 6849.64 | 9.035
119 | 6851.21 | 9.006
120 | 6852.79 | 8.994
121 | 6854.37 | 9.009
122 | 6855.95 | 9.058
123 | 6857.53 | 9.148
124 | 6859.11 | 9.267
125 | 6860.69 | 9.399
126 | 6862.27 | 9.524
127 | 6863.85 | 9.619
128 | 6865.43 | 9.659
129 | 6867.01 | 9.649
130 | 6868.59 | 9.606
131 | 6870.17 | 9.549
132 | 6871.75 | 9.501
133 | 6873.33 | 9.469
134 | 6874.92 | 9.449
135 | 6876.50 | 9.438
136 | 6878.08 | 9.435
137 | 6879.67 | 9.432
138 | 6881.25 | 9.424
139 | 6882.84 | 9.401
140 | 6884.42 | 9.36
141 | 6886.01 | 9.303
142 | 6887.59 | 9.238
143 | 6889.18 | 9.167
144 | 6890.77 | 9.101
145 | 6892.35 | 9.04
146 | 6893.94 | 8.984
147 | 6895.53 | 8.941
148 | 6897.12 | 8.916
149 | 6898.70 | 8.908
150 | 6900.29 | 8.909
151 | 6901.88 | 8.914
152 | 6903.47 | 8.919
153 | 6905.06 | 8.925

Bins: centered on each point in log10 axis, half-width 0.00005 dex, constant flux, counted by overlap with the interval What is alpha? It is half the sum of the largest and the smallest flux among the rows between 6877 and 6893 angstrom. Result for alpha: 9.2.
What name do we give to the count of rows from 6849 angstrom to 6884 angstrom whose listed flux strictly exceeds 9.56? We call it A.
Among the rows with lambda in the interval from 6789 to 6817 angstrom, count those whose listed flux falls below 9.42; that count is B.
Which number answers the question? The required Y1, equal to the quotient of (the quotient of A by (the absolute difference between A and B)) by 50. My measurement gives 0.03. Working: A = 4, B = 7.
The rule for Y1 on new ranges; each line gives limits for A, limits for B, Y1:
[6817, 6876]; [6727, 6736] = 0.02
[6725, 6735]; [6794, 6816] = 0.06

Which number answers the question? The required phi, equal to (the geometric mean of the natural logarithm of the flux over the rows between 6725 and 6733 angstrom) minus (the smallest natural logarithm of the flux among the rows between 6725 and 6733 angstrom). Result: 0.009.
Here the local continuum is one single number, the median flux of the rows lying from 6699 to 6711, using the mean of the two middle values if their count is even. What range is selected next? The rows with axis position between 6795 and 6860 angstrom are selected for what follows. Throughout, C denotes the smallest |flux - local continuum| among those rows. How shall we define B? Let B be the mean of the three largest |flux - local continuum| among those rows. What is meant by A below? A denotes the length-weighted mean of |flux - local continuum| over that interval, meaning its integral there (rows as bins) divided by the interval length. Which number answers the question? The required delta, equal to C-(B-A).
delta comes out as -0.3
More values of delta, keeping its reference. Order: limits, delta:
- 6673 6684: -0.2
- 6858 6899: -0.4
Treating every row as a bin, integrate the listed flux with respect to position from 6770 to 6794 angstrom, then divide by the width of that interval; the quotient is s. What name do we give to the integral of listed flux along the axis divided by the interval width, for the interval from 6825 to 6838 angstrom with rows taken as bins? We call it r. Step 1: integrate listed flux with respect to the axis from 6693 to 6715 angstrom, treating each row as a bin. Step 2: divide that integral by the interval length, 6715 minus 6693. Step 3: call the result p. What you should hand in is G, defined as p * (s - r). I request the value 0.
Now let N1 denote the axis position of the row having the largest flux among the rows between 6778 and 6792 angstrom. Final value 6788.40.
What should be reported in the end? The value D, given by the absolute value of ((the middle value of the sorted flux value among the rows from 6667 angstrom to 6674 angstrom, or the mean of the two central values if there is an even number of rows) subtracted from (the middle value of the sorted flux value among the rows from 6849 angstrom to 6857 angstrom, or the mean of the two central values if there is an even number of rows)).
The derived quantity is 1.3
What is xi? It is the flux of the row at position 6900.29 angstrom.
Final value 8.909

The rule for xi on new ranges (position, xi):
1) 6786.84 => 9.364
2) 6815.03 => 9.855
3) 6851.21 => 9.006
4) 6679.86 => 9.848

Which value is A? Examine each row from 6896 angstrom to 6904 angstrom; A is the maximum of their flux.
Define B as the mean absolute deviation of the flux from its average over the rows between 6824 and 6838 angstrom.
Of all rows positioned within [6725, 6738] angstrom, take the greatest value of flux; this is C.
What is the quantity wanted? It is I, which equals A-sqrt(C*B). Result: 7.6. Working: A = 8.919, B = 0.18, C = 10.45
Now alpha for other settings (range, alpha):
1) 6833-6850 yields 9.1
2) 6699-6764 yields 10.0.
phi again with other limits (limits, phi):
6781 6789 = 0.003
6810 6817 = 0.006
